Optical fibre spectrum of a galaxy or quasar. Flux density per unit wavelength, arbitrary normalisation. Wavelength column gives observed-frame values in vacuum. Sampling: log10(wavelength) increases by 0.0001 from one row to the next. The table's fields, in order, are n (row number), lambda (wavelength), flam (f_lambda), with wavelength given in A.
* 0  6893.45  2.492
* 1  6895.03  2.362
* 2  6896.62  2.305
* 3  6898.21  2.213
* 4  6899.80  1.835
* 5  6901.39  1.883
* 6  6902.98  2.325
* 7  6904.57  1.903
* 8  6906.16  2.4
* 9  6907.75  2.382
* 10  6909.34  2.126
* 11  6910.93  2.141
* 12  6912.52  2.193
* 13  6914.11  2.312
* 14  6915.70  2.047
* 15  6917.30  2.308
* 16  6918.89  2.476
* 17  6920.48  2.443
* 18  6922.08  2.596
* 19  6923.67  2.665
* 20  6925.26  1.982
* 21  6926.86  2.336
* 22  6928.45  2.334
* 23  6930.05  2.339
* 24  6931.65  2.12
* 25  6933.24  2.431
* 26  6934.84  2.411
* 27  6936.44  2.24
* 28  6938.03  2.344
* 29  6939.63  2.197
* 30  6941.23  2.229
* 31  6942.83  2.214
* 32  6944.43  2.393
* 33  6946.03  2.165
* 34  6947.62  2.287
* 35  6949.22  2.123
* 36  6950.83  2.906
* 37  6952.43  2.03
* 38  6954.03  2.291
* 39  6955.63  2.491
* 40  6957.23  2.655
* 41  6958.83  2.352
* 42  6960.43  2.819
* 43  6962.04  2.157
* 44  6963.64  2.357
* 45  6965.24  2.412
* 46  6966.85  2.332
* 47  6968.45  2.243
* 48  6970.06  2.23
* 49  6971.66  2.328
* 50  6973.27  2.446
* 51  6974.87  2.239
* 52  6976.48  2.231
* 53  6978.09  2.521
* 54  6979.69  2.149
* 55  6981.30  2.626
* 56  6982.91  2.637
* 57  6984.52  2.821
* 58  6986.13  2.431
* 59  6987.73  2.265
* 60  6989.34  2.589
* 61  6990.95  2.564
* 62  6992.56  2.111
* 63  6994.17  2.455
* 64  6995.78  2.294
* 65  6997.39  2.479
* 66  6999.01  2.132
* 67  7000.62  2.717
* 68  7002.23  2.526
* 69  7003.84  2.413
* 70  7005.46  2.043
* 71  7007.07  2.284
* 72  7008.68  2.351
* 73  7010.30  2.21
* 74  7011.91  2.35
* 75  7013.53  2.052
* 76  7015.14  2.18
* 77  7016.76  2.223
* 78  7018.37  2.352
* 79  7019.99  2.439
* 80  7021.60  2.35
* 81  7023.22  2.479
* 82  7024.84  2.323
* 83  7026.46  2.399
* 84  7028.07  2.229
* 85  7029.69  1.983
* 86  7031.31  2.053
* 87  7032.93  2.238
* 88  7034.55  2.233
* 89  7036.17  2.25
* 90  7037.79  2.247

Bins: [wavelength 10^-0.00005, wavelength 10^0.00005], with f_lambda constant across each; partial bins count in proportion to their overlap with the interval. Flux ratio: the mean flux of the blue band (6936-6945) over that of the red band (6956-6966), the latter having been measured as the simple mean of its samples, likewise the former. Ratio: 0.92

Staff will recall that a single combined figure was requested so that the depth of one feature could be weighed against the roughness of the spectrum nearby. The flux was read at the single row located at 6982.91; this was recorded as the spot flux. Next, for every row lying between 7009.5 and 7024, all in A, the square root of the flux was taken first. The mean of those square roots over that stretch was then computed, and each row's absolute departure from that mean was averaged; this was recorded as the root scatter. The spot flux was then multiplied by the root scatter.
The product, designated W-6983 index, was 0.098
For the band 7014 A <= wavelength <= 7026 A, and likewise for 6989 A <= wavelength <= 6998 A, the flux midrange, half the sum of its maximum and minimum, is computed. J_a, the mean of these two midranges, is 2.34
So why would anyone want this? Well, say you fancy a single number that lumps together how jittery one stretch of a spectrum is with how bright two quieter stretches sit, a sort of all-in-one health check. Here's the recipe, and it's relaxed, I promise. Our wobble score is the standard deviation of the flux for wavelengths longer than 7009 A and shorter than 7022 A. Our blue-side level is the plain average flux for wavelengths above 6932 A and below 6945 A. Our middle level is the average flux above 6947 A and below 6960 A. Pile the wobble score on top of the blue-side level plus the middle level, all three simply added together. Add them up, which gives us 4.82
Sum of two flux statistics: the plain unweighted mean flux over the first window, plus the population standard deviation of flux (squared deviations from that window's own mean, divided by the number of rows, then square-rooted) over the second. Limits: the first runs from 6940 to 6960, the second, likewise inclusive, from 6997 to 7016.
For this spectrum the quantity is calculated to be 2.54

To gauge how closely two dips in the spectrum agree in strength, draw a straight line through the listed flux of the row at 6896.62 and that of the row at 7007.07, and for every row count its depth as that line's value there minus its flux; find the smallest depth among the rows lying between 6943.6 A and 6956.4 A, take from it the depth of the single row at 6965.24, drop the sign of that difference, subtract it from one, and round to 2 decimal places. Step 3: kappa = 0.51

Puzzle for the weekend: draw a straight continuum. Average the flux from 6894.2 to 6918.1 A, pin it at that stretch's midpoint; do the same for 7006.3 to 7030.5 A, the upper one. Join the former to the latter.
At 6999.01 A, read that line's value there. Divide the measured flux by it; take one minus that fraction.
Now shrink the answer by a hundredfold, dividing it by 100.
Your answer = 0.0006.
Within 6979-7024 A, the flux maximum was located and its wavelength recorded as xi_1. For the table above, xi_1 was 6984.52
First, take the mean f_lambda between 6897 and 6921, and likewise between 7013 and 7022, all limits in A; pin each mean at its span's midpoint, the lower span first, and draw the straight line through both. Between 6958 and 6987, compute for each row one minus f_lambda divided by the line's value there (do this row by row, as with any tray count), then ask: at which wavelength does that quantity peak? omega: 6979.69 A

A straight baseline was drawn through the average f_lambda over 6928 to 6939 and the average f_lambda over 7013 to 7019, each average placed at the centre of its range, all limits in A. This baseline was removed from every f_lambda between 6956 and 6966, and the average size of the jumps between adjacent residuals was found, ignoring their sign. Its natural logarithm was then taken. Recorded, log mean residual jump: -1.09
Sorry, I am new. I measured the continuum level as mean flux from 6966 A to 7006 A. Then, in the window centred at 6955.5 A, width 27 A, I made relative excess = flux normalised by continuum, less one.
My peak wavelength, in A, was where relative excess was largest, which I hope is 6950.83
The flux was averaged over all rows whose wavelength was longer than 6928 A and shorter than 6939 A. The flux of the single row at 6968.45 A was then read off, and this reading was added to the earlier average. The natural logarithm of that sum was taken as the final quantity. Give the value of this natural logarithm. 1.52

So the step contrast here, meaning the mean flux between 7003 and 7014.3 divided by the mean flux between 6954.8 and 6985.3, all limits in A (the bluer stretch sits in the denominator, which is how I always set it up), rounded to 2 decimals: 0.93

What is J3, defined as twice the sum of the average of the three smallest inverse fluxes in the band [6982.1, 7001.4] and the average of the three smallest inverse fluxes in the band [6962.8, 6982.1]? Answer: 1.53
